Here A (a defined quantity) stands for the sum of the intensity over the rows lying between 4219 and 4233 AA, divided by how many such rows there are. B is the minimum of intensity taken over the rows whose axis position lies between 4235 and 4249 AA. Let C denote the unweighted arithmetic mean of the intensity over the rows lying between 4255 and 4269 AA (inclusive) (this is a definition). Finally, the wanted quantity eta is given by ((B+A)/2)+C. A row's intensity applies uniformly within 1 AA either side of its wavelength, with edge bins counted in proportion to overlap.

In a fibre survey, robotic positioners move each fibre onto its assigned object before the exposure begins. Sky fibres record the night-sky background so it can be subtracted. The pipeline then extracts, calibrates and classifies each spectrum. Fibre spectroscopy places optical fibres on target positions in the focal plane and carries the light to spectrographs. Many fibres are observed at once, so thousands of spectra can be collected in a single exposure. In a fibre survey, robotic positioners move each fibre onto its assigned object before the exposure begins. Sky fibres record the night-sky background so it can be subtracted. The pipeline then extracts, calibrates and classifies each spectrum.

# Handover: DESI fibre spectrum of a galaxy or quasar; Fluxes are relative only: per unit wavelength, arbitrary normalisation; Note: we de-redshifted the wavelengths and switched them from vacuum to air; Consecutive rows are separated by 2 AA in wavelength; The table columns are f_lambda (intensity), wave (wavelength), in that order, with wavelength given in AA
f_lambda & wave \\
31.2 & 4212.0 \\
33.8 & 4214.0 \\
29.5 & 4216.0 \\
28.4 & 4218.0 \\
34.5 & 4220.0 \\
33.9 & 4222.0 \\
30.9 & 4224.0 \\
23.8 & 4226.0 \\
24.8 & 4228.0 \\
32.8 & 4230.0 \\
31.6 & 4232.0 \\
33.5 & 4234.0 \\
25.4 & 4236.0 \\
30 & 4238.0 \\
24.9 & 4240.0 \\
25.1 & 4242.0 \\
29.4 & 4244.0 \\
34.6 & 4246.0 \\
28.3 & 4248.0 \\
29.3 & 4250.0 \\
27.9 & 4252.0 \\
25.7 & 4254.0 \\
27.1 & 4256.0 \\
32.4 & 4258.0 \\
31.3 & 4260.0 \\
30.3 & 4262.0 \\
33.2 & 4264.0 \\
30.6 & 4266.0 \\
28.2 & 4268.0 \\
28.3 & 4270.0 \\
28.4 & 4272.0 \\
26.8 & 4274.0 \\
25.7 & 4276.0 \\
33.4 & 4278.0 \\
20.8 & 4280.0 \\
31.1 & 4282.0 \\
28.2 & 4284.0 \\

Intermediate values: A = 30.3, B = 24.9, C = 30.4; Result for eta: 58.1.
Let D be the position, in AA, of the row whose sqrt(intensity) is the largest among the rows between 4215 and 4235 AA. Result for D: 4220.0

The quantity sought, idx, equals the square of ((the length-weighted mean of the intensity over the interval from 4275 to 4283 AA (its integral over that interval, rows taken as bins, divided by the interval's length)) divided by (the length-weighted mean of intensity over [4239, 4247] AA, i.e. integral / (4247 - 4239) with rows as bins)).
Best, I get 0.95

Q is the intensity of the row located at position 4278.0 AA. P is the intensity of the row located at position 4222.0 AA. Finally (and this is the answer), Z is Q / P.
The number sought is 0.99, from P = 33.9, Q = 33.4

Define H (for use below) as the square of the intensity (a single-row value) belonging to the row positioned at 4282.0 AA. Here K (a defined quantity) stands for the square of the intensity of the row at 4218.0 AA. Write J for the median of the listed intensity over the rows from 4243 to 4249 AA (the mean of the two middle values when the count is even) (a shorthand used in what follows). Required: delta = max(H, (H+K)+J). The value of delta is 1803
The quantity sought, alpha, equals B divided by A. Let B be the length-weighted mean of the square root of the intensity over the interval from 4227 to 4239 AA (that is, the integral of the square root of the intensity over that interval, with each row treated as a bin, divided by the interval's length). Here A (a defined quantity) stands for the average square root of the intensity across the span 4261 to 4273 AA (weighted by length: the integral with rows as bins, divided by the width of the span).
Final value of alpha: 1.00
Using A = 5.46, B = 5.44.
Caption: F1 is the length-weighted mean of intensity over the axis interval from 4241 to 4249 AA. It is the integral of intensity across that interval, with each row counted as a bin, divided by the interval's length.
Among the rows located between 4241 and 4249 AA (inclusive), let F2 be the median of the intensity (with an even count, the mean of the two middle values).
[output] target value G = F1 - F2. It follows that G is 0.5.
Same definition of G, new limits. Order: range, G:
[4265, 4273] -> 0.5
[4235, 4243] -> 1.1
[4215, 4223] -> -0.1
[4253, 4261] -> -0.1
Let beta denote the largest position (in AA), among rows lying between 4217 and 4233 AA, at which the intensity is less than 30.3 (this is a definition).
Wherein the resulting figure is 4228.0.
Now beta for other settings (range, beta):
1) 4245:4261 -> 4256.0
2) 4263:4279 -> 4276.0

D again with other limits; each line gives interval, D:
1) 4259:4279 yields 4278.0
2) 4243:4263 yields 4246.0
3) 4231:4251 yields 4246.0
